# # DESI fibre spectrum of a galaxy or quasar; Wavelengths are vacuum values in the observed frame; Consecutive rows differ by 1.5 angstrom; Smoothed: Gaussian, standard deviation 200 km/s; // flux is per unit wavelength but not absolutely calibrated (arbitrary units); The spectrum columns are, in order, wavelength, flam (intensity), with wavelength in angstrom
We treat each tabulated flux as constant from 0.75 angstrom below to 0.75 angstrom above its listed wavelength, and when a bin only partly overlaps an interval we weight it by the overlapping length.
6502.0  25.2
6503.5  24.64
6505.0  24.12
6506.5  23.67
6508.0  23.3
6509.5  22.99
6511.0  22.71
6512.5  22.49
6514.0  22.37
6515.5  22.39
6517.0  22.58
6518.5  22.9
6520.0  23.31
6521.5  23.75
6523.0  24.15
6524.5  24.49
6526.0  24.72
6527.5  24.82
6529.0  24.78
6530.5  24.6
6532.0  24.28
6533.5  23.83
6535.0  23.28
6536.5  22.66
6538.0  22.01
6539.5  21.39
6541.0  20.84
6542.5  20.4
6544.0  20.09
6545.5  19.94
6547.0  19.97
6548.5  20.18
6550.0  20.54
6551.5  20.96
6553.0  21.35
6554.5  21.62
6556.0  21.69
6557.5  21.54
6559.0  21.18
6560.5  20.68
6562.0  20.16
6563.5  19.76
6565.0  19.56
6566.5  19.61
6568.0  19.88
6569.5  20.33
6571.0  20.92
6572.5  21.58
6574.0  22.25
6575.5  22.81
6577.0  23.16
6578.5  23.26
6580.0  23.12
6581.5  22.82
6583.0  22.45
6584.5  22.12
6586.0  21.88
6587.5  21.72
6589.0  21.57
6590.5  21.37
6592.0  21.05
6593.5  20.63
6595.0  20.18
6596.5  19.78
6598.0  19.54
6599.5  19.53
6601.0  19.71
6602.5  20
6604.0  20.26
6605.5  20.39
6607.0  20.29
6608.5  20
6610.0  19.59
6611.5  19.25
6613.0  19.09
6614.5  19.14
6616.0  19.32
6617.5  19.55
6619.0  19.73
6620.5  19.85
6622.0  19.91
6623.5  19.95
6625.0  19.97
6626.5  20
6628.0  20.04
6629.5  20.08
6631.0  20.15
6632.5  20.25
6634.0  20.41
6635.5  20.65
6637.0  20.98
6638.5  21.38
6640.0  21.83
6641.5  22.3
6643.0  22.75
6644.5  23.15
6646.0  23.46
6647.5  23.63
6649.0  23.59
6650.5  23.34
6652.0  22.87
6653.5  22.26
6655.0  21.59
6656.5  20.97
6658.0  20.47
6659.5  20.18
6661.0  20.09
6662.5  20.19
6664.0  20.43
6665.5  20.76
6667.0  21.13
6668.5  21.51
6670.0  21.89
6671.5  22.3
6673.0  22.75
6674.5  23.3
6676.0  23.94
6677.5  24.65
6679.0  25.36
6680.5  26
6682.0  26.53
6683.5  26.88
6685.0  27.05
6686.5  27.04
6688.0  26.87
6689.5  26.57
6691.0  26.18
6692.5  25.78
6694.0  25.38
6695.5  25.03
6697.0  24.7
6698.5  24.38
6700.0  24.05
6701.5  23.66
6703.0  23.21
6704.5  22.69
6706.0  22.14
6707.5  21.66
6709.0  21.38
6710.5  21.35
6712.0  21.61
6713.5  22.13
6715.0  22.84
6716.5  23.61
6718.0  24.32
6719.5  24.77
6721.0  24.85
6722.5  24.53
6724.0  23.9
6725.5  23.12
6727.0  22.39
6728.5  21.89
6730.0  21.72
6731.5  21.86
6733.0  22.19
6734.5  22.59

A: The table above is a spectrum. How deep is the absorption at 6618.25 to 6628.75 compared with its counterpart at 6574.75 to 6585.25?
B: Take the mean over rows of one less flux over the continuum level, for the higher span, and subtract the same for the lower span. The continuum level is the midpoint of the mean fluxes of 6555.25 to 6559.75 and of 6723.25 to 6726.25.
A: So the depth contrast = 0.13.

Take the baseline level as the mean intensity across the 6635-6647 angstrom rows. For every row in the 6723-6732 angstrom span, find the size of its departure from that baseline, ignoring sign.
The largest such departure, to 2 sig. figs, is 1.8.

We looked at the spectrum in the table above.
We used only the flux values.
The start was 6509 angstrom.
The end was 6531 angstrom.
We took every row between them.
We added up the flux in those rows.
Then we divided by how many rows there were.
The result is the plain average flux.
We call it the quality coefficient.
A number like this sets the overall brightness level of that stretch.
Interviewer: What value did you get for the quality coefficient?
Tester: 23.5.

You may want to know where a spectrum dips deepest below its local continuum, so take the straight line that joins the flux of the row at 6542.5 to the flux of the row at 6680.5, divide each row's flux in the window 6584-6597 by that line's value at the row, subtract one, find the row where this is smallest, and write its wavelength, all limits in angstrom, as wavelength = 6596.5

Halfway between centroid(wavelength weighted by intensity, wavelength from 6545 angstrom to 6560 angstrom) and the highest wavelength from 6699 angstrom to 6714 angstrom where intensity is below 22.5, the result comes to 6632.9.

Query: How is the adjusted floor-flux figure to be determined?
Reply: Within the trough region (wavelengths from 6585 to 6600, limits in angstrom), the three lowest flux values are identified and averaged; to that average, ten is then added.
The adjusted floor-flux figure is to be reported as 29.6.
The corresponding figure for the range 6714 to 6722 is 33.6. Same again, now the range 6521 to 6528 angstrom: 34.1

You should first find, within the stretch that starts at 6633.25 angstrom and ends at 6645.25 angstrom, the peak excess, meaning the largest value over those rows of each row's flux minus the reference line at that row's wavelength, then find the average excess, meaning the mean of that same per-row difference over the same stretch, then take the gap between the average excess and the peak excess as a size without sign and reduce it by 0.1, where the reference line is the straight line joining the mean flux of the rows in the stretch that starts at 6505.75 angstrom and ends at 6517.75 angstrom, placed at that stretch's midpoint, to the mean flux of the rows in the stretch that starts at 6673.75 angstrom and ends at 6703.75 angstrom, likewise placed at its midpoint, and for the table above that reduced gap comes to 1.3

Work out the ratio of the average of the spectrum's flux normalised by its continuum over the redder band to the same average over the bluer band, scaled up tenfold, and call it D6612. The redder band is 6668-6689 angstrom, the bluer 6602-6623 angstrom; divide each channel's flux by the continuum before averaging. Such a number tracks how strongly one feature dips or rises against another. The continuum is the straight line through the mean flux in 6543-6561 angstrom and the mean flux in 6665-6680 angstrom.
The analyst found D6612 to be 11.9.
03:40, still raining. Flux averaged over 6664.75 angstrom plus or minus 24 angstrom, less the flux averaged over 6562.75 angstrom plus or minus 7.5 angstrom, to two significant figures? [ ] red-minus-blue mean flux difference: 2.7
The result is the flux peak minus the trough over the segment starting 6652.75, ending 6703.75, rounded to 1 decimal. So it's 7.0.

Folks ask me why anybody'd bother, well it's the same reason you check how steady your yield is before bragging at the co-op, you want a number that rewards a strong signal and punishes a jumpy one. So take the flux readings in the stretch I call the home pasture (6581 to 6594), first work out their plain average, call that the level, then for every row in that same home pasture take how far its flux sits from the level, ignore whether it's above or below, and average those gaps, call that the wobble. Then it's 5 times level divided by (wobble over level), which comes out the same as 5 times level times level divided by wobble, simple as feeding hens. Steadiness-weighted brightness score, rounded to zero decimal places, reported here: 4557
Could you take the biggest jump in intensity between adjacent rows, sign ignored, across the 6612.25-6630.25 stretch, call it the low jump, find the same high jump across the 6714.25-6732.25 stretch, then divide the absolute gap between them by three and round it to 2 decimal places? 0.18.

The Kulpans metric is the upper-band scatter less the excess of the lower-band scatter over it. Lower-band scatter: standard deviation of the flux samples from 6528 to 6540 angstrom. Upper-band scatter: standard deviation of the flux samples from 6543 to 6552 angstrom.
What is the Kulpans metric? -0.4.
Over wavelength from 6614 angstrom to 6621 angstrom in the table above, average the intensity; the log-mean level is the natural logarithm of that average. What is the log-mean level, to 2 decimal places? 2.97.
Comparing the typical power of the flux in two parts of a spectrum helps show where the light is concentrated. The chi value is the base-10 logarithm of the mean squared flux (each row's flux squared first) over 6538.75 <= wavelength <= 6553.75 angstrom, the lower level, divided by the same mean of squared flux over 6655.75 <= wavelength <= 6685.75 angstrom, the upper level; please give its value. -0.09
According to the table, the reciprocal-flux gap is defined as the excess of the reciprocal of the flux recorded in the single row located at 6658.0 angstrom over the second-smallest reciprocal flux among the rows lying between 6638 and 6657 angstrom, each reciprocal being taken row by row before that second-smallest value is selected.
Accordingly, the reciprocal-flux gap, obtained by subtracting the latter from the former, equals 0.0065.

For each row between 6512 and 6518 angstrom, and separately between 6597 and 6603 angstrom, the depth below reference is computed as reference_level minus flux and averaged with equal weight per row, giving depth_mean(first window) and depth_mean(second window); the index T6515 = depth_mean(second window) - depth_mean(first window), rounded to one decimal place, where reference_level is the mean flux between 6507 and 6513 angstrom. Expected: 2.8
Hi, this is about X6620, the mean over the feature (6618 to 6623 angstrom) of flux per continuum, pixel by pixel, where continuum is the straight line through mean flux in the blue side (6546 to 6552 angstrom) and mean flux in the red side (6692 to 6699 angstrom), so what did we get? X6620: 0.87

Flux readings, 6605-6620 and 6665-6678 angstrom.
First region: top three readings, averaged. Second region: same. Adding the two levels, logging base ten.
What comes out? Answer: 1.65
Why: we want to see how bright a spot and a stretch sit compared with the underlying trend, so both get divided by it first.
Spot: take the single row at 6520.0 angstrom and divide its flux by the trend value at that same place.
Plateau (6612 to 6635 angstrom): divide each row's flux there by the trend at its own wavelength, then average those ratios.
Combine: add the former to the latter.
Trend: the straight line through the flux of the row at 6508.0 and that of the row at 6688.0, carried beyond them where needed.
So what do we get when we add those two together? 1.77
